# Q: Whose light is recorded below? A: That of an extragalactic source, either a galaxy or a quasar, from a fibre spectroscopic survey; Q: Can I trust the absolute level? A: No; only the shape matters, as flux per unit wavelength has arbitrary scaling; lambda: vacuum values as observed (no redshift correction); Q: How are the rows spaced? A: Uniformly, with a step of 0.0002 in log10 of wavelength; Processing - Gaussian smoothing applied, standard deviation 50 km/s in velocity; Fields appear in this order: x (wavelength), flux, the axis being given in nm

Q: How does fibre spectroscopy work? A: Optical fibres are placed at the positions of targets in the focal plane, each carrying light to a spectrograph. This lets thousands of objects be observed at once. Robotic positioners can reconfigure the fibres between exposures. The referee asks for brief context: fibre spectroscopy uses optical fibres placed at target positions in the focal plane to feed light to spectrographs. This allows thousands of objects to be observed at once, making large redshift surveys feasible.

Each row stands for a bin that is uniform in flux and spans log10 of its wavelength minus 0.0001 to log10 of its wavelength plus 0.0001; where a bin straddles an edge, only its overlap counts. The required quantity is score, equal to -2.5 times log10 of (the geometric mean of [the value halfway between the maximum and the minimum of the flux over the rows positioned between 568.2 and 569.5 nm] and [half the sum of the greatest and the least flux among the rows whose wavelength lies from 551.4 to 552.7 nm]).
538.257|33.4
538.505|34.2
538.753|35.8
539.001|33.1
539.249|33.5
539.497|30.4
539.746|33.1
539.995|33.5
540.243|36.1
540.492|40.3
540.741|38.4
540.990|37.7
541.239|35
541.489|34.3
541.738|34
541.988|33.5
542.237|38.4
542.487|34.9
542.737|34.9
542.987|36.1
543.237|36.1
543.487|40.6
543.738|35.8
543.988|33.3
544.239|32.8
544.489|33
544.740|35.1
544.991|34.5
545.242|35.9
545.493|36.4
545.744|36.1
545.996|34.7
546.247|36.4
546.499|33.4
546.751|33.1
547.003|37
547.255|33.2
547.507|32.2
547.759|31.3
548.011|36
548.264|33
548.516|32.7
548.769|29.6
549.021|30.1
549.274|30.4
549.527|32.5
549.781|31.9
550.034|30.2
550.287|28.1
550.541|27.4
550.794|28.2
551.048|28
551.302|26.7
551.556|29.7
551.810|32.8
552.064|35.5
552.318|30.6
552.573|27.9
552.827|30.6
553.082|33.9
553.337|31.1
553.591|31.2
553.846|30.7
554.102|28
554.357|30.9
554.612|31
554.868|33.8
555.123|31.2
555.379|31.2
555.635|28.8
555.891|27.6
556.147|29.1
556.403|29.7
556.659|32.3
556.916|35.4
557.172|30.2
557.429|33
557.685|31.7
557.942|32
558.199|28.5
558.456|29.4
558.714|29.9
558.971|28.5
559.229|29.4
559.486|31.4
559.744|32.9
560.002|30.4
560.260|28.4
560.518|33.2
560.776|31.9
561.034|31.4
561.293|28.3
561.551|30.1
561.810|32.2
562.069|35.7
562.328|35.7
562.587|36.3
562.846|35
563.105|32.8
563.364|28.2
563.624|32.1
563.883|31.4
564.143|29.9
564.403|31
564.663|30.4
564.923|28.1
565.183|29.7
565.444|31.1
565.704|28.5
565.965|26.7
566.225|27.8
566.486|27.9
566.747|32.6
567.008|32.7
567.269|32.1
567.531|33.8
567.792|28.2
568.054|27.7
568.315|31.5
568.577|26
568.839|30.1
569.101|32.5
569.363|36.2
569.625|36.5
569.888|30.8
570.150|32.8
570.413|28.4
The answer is -3.74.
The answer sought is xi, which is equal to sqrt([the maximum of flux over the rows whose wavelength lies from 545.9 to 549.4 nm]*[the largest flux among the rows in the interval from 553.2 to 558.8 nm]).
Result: 36.2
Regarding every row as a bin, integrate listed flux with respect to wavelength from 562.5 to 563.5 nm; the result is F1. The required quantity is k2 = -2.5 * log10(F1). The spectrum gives -3.79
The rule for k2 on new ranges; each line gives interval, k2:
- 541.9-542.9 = -3.88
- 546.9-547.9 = -3.81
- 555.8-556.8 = -3.69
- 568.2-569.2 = -3.69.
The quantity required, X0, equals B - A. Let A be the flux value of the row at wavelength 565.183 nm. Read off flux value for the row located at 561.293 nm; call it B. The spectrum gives -1.4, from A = 29.7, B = 28.3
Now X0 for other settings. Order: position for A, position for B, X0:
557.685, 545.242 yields 4.2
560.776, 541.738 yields 2.1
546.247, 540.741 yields 2.0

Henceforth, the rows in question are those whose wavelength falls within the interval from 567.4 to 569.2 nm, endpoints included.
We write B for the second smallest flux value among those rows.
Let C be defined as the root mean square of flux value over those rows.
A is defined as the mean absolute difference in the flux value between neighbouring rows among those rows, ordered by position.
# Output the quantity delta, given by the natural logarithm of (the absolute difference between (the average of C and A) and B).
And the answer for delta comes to 2.38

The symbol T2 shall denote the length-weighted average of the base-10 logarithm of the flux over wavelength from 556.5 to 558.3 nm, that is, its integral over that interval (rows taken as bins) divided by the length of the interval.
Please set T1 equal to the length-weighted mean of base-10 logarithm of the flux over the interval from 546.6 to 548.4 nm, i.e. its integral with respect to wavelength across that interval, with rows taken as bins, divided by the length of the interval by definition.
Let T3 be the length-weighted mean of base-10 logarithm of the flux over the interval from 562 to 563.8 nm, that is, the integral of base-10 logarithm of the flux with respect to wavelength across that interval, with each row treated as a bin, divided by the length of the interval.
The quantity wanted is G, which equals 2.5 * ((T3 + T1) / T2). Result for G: 5.08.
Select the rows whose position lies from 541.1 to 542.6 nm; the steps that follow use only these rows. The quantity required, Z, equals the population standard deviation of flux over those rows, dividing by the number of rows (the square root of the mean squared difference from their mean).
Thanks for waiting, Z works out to 1.6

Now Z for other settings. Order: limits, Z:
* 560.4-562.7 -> 2.6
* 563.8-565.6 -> 1.0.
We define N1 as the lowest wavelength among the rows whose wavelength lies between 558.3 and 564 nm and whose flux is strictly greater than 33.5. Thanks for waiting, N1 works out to 562.069 nm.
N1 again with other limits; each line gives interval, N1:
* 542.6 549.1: 542.737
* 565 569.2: 567.531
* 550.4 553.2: 552.064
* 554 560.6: 554.868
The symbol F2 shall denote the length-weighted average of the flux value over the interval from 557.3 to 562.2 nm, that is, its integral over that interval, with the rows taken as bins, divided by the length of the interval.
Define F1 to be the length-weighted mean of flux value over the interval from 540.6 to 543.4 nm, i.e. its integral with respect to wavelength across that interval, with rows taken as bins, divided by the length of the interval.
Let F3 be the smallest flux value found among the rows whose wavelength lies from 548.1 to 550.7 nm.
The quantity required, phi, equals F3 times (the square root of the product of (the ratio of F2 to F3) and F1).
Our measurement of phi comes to 174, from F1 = 35.8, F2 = 31.0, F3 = 27.4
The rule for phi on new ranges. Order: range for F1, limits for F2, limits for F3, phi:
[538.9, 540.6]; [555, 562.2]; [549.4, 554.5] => 168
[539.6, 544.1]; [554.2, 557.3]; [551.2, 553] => 172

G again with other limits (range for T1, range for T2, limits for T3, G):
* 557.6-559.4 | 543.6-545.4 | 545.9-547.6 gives 4.90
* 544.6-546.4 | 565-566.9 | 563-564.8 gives 5.19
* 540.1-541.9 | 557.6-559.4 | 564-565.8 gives 5.14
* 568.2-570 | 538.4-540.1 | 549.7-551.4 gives 4.86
